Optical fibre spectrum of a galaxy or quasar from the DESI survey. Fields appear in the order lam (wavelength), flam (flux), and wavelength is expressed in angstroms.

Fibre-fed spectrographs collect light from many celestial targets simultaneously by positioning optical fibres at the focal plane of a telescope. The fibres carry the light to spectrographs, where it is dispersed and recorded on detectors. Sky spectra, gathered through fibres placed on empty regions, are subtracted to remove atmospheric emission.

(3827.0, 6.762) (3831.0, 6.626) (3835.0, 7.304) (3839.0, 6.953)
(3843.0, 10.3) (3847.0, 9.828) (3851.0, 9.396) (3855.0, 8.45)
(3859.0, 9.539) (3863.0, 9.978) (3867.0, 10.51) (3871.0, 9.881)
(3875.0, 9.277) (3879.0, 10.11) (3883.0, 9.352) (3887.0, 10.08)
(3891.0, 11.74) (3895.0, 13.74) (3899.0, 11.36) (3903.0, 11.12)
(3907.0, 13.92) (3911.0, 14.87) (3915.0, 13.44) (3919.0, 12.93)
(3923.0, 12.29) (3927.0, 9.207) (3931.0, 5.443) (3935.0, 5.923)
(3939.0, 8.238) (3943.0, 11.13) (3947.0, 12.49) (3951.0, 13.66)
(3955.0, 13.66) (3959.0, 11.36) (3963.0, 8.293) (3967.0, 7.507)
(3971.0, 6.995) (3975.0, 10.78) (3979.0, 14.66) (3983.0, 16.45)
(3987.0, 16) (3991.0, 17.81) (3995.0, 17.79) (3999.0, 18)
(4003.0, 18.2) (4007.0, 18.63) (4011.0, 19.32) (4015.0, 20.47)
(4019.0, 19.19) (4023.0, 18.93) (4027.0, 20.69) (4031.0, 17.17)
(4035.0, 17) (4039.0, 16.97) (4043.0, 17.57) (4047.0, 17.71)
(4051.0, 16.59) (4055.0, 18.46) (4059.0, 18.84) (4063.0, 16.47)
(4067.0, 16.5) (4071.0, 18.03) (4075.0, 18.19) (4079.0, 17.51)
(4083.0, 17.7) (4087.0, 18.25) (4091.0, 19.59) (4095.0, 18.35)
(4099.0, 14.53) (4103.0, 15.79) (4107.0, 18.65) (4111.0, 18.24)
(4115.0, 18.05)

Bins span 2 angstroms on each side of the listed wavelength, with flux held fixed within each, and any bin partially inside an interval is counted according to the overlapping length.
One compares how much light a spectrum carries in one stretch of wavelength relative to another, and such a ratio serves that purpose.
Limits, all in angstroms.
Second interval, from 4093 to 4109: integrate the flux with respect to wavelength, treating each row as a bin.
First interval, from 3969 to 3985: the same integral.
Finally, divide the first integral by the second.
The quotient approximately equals 0.726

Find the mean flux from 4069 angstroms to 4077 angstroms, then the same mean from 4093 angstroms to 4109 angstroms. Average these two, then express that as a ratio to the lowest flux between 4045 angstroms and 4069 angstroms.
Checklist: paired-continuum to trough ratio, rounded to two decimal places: 1.06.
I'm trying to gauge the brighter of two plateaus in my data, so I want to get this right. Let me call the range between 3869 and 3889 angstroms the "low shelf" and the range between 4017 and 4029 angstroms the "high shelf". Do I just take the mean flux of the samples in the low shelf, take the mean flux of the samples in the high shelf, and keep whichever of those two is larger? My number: 19.6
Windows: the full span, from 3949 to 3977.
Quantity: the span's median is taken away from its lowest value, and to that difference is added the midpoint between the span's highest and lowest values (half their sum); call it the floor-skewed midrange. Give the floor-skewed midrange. 7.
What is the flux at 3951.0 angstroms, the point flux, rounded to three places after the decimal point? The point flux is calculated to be 13.660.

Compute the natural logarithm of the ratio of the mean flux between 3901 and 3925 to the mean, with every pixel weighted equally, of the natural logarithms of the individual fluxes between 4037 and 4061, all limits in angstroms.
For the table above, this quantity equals 1.52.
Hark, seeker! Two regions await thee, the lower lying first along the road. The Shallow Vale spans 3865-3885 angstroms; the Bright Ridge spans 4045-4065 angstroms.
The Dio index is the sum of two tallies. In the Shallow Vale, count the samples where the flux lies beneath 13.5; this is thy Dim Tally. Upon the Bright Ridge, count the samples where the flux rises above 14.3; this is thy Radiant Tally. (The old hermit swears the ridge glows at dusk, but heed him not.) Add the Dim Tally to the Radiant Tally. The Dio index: 10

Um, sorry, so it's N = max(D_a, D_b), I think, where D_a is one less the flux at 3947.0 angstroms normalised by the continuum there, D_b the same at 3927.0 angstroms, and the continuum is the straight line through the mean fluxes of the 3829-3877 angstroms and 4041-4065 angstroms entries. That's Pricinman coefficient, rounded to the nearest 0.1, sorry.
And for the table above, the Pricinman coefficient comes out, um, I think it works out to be 0.2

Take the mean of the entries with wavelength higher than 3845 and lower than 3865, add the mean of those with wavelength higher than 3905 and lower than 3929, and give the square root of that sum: 4.71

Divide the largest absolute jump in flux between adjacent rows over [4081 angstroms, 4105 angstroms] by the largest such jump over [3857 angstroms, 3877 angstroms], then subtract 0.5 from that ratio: 5.6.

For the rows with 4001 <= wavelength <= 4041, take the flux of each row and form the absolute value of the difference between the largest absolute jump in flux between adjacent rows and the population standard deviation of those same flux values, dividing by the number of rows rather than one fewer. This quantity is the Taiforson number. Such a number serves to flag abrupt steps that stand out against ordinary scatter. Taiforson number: 2.2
